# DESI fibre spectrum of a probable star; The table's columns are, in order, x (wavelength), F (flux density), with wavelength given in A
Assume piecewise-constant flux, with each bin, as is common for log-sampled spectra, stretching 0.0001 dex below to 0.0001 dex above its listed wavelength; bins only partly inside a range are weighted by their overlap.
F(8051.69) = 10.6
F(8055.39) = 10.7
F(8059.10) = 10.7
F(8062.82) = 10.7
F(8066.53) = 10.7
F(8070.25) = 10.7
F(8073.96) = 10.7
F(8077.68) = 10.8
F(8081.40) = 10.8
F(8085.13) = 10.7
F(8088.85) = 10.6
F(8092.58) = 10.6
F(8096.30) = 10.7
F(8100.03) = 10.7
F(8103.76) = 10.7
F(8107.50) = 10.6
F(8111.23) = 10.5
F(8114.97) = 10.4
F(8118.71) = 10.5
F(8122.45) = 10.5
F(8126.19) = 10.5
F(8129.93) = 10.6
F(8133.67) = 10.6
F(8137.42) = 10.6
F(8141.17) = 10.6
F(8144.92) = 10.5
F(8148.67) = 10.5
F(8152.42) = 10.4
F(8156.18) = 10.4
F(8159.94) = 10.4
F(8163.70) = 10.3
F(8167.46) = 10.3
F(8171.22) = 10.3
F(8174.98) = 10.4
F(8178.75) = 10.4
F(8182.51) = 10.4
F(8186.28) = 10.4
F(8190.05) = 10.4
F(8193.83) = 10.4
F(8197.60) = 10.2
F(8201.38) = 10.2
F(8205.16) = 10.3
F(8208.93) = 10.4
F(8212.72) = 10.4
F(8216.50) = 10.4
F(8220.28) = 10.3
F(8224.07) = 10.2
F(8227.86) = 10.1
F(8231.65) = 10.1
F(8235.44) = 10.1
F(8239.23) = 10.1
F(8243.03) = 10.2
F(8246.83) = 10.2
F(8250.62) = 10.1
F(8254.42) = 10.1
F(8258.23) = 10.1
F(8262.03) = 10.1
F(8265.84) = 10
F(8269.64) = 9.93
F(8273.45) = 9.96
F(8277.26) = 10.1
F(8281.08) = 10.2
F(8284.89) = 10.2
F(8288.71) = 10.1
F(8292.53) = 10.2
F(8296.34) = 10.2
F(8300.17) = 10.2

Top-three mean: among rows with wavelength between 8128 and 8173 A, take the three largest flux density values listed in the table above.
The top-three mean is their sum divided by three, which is 10.6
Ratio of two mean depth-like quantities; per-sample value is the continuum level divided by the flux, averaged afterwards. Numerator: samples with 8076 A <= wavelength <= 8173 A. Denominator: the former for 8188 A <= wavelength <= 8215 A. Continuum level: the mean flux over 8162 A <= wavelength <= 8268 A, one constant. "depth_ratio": 0.980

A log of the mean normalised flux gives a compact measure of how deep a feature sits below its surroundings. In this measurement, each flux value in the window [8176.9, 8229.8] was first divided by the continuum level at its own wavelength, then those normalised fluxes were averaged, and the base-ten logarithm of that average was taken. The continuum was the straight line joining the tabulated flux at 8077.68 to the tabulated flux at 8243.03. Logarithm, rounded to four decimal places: -0.0010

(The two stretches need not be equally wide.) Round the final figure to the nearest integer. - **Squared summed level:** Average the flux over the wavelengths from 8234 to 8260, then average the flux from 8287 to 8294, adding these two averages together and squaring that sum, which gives 411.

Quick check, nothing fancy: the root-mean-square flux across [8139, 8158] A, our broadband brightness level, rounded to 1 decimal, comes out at 10.5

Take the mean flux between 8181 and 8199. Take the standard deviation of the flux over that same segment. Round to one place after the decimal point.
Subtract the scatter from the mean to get 10.3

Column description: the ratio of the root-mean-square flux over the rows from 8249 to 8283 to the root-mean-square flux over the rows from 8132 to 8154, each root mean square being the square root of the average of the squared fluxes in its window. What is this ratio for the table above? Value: 0.956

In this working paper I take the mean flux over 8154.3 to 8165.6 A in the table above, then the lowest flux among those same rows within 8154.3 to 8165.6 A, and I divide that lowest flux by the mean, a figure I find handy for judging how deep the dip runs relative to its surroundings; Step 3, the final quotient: 0.994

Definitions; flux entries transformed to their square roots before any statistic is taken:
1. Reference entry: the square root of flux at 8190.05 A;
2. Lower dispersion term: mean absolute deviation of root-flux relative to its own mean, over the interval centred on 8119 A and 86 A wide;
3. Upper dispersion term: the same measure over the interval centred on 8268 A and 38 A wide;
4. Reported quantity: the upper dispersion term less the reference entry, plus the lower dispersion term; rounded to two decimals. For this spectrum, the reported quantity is -3.20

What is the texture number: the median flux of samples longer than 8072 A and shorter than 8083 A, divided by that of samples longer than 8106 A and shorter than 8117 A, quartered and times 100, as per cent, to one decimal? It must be 25.7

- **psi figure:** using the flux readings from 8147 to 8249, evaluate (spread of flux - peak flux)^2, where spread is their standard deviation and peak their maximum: 107.8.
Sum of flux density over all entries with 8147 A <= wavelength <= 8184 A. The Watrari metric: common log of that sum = 2.02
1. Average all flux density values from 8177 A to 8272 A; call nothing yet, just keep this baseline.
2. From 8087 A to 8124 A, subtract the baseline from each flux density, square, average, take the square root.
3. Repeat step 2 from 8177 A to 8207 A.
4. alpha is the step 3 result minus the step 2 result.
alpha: -0.23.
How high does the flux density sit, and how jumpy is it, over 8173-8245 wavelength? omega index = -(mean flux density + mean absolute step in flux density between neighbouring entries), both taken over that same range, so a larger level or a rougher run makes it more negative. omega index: -10.3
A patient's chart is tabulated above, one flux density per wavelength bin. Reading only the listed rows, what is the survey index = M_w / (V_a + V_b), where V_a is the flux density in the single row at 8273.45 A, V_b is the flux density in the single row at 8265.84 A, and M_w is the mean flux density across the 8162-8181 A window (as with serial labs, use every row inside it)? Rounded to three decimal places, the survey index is 0.518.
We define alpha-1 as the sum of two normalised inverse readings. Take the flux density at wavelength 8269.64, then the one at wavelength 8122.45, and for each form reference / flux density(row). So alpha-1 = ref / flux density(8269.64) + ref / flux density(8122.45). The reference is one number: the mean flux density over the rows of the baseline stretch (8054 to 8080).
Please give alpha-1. 2.10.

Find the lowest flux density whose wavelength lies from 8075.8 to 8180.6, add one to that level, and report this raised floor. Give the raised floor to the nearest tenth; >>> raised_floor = 11.3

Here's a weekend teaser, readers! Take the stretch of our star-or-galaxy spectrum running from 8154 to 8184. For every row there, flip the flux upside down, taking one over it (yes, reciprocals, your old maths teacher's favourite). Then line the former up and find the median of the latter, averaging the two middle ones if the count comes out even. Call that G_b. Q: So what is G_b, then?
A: 0.096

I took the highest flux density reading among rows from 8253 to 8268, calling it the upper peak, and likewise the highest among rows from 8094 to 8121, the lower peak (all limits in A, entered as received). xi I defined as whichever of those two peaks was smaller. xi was 10.1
